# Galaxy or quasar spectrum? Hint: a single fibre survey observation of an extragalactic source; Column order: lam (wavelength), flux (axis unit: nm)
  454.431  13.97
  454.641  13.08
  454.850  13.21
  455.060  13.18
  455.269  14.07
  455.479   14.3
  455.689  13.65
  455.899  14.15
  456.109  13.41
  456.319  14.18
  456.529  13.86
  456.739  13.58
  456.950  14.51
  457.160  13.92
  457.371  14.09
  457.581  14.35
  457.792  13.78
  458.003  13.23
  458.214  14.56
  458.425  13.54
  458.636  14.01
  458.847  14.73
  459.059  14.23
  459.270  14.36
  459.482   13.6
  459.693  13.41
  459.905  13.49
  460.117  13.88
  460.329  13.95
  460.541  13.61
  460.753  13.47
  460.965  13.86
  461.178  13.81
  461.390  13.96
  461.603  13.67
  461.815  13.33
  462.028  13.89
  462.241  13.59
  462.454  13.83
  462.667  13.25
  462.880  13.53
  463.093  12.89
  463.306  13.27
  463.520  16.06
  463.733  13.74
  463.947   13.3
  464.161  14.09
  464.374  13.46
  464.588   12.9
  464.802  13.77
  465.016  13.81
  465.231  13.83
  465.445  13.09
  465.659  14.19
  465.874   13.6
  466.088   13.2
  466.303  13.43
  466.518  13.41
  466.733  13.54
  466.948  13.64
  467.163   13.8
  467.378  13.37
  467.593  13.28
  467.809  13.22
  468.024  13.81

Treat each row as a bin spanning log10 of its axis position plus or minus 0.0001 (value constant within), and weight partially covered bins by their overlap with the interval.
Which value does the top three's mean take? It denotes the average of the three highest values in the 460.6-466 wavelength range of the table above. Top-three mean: 14.8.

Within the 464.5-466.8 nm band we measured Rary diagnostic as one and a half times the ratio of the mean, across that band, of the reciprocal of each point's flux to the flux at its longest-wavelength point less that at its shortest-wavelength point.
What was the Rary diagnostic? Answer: 0.17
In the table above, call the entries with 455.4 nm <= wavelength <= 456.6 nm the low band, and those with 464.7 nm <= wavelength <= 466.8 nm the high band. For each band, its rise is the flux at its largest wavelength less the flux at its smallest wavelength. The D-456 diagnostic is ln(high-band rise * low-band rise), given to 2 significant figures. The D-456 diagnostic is -2.3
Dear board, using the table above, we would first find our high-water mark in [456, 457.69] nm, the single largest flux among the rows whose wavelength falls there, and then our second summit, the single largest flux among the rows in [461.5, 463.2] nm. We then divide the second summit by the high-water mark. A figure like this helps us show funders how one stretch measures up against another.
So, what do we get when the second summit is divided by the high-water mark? 0.96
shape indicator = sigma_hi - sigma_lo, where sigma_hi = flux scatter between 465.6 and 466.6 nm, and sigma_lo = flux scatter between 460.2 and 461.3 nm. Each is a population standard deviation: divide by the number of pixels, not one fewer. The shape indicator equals 0.16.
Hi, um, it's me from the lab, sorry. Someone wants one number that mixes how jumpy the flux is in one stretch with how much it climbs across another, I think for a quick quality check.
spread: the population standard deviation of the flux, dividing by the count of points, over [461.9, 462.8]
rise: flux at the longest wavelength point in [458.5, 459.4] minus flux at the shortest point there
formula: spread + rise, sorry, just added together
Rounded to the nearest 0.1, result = 0.6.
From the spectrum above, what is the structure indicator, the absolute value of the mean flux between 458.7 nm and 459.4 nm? 14.4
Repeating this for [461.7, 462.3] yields 13.6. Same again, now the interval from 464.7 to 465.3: 13.8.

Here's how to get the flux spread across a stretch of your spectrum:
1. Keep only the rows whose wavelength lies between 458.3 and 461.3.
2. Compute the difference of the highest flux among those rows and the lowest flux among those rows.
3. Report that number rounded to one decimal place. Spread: 1.3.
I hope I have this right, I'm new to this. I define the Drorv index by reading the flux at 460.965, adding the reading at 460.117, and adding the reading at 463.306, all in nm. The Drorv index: 41.0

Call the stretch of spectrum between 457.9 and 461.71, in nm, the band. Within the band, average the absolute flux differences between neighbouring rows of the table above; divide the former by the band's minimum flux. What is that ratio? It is 0.031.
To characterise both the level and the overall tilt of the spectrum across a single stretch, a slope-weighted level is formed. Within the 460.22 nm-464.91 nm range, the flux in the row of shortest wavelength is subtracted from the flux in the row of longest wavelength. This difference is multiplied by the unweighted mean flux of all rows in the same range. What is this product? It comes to -2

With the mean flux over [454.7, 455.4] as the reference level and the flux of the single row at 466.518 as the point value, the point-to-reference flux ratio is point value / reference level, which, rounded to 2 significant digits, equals 0.99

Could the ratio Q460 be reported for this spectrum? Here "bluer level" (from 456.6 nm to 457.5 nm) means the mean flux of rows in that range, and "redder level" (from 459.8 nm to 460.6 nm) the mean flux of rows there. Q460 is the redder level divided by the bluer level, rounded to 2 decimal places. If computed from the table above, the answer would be 0.98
